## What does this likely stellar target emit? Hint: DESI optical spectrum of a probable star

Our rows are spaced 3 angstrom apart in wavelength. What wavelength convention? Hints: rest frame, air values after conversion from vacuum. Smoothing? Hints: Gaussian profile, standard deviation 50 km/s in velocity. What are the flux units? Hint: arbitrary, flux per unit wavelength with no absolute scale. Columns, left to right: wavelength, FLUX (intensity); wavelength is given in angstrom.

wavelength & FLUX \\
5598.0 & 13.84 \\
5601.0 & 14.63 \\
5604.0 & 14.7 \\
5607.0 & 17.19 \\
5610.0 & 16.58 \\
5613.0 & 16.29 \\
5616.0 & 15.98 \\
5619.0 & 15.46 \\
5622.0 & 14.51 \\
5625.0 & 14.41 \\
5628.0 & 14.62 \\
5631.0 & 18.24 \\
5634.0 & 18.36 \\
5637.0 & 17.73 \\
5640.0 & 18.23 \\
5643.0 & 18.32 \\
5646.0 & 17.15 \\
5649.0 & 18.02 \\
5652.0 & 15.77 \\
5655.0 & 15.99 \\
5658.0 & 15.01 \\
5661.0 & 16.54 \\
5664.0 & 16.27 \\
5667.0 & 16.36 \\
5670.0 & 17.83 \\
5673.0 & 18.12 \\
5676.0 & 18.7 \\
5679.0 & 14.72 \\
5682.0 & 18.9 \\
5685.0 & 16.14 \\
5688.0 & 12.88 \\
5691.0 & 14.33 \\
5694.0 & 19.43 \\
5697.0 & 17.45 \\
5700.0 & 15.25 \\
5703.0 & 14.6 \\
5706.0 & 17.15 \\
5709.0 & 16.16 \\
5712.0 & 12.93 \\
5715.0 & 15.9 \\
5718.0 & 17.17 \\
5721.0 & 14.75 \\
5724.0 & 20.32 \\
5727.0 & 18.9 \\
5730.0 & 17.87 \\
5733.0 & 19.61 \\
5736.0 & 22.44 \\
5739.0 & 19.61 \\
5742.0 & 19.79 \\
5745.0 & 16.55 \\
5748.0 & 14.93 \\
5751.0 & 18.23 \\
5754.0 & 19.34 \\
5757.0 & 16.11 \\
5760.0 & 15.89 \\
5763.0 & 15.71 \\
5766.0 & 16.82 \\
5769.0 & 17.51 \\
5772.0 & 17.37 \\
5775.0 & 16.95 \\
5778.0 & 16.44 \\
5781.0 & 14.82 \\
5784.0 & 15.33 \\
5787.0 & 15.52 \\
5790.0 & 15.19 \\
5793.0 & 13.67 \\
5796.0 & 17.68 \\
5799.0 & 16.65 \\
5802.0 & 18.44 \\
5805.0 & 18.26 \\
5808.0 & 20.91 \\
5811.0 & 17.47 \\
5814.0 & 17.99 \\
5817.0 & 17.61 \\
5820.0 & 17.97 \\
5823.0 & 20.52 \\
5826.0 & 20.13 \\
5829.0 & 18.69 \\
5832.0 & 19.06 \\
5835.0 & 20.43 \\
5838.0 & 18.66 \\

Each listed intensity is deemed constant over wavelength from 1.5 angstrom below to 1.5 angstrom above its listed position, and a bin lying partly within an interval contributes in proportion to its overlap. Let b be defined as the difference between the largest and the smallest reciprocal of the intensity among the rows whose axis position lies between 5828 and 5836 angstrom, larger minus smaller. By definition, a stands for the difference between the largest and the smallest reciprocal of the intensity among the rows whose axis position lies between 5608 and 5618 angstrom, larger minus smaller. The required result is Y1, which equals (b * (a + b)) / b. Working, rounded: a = 0.002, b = 0.005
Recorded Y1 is 0.007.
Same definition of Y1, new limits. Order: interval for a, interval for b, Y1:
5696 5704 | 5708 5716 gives 0.027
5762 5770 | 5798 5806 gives 0.012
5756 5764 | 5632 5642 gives 0.004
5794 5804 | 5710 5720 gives 0.025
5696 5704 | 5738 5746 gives 0.021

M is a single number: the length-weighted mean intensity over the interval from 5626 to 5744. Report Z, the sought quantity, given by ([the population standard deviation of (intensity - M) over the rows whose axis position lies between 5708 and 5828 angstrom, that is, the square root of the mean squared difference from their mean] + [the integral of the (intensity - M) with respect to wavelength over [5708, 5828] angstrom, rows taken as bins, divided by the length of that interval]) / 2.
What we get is 1.2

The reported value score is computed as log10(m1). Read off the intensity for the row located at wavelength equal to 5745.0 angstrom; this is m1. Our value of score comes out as 1.22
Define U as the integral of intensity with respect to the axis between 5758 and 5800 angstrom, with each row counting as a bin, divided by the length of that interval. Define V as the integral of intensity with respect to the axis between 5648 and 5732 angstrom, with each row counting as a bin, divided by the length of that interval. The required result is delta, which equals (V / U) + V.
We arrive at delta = 17.6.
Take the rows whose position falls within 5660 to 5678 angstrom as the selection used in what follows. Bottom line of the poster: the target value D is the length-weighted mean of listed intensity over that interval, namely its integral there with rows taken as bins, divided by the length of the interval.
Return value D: 17.3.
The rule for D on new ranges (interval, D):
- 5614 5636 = 16.0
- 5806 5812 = 19.3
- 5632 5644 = 18.2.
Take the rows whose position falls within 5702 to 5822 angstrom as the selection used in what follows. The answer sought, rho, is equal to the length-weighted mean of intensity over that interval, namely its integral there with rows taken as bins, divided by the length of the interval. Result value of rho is 17.2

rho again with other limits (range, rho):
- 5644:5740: 16.9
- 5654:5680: 16.7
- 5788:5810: 17.2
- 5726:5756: 18.7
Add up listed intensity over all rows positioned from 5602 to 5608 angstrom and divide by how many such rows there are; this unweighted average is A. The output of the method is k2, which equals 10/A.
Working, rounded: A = 15.9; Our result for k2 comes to 0.63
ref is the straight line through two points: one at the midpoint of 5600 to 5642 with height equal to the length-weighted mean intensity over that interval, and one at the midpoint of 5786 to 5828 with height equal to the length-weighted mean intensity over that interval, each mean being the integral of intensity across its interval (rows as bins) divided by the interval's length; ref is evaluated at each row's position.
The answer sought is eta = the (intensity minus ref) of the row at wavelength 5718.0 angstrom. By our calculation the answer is 0.1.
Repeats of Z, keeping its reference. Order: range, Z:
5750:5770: 0.6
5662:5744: 1.2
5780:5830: 1.2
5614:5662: 0.4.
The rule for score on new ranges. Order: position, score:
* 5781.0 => 1.17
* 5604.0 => 1.17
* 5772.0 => 1.24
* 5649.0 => 1.26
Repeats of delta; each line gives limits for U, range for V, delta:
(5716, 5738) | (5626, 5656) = 18.1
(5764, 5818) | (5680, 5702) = 17.2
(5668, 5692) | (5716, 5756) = 19.5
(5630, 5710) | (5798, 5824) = 19.5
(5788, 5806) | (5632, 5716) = 17.6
